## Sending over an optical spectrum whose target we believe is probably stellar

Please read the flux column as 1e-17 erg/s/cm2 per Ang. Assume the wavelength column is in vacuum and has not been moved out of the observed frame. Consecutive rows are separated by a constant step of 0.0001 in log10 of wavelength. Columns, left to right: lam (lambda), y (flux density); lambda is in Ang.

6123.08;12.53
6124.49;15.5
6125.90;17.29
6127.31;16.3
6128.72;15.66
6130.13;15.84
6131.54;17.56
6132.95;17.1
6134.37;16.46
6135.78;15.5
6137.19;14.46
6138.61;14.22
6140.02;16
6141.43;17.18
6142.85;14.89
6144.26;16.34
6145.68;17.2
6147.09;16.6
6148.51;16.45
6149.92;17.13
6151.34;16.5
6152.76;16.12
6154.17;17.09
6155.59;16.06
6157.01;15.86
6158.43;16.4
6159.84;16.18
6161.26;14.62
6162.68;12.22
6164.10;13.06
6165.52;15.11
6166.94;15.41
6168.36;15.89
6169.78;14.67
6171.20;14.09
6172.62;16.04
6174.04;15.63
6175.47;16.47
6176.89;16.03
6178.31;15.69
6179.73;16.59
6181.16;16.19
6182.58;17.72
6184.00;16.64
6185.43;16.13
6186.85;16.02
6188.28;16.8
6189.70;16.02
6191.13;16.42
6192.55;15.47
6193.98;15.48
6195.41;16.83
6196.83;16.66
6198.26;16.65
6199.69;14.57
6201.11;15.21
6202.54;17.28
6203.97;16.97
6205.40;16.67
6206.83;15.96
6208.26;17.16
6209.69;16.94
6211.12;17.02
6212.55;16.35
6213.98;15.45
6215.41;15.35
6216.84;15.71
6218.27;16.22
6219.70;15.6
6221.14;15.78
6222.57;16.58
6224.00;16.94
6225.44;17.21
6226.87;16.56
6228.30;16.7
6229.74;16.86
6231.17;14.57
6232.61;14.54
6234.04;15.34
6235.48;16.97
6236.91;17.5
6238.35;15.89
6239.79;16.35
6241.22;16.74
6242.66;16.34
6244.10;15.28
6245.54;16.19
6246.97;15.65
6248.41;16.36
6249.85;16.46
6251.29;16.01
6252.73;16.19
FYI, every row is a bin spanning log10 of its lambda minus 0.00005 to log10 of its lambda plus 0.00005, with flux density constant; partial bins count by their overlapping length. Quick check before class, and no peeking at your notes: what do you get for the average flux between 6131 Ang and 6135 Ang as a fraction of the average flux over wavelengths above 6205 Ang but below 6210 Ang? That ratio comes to 1.02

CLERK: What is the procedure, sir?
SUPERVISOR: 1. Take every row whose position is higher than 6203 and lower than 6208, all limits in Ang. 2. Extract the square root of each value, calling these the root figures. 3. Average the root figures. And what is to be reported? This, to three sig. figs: 4.07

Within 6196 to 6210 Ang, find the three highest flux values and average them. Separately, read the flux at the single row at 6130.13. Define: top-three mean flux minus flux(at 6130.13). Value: 1.3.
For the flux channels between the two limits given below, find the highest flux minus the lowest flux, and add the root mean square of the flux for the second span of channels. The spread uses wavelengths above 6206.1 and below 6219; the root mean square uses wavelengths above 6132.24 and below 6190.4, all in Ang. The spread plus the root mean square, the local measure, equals 17.7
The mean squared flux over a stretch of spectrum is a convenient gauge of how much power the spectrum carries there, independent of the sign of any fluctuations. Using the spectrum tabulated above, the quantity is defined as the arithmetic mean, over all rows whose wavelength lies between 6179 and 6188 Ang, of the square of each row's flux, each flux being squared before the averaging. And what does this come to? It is 274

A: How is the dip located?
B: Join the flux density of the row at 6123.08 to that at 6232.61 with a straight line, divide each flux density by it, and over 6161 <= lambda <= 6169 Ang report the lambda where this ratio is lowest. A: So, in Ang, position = 6162.68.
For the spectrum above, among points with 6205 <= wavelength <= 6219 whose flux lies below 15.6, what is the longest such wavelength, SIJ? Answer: 6215.41 Ang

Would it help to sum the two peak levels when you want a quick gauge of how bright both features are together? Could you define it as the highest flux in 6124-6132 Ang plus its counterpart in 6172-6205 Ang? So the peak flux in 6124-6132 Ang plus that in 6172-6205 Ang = 35.3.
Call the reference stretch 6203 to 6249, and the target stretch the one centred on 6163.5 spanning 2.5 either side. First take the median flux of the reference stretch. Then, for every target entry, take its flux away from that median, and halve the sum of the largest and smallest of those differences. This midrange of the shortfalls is 2.7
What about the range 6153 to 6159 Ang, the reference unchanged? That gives -0.1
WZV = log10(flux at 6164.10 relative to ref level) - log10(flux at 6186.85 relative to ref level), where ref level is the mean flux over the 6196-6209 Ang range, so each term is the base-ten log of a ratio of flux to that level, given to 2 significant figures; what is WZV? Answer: -0.089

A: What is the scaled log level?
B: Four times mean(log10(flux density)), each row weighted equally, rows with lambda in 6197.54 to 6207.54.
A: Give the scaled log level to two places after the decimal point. 4.83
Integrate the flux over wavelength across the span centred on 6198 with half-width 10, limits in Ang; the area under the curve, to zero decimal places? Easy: 324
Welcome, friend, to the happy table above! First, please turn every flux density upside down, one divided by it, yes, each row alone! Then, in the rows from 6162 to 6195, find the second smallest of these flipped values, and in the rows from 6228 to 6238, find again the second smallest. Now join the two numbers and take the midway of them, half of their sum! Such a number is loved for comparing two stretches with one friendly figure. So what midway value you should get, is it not 0.0592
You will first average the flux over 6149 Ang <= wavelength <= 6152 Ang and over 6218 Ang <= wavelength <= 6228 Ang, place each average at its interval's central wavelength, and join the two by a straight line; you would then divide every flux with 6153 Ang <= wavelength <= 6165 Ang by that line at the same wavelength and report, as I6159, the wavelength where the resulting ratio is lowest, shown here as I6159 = 6162.68 Ang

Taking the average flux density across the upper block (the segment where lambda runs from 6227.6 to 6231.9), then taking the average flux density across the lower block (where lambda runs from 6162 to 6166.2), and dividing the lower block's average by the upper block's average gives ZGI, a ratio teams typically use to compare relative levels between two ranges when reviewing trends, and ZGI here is 0.84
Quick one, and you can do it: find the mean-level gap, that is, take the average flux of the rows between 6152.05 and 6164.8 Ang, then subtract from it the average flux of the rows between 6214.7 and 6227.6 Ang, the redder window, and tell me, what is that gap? -0.9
